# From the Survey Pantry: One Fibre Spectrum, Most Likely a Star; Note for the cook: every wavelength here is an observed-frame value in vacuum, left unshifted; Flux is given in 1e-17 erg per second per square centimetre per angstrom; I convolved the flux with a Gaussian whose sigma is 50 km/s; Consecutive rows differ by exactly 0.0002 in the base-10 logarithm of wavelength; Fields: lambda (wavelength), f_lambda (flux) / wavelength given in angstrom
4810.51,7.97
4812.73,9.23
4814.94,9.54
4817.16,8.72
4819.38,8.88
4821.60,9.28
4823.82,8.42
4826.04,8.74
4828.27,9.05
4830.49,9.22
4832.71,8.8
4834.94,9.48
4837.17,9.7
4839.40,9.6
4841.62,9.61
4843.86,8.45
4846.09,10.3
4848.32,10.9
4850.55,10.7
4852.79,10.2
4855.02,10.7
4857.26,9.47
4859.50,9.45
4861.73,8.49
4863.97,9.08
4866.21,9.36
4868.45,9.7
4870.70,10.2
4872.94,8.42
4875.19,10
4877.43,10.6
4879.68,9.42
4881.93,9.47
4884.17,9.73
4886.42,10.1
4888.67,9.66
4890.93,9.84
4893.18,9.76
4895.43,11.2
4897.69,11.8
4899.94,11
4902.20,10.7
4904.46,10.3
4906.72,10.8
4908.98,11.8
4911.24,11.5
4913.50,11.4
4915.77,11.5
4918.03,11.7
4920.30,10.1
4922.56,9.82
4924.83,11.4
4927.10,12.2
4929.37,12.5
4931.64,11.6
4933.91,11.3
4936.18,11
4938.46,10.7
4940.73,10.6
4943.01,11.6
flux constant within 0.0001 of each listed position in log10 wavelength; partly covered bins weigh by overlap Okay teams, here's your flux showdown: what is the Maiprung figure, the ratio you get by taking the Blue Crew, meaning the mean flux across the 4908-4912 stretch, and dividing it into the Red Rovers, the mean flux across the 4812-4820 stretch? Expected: 0.78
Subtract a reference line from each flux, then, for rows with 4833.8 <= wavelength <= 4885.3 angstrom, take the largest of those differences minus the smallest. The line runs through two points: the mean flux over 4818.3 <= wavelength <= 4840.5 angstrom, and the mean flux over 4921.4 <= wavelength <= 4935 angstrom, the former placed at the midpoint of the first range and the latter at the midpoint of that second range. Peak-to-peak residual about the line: 3.1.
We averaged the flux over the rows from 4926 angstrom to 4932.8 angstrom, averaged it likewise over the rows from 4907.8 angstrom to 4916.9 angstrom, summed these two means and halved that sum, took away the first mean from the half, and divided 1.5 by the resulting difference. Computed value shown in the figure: -5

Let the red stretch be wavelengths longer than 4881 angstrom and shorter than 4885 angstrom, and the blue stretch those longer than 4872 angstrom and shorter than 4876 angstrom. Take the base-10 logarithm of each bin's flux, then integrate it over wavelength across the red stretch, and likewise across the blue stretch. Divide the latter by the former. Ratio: 0.98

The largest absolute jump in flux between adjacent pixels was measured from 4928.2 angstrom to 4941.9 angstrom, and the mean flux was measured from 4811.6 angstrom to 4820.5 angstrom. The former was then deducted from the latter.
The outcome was 8.19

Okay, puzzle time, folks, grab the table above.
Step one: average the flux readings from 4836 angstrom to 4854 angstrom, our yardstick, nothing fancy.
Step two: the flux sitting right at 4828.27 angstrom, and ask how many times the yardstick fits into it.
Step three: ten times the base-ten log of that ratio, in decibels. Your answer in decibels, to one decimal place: -0.4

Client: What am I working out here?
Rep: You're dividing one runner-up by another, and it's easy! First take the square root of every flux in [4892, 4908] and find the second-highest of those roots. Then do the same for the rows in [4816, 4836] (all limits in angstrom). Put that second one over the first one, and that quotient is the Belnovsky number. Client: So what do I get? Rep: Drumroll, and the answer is 0.910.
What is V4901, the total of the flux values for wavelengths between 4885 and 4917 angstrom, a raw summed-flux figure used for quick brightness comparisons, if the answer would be 151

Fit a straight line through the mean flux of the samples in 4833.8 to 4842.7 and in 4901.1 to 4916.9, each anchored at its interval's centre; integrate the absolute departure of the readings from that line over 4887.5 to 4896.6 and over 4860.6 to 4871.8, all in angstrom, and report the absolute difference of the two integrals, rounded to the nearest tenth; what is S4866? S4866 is 1.9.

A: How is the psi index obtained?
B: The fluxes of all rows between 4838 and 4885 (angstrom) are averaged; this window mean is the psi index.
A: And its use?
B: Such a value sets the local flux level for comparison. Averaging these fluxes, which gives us 9.7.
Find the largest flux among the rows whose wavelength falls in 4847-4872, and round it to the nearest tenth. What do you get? 10.9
